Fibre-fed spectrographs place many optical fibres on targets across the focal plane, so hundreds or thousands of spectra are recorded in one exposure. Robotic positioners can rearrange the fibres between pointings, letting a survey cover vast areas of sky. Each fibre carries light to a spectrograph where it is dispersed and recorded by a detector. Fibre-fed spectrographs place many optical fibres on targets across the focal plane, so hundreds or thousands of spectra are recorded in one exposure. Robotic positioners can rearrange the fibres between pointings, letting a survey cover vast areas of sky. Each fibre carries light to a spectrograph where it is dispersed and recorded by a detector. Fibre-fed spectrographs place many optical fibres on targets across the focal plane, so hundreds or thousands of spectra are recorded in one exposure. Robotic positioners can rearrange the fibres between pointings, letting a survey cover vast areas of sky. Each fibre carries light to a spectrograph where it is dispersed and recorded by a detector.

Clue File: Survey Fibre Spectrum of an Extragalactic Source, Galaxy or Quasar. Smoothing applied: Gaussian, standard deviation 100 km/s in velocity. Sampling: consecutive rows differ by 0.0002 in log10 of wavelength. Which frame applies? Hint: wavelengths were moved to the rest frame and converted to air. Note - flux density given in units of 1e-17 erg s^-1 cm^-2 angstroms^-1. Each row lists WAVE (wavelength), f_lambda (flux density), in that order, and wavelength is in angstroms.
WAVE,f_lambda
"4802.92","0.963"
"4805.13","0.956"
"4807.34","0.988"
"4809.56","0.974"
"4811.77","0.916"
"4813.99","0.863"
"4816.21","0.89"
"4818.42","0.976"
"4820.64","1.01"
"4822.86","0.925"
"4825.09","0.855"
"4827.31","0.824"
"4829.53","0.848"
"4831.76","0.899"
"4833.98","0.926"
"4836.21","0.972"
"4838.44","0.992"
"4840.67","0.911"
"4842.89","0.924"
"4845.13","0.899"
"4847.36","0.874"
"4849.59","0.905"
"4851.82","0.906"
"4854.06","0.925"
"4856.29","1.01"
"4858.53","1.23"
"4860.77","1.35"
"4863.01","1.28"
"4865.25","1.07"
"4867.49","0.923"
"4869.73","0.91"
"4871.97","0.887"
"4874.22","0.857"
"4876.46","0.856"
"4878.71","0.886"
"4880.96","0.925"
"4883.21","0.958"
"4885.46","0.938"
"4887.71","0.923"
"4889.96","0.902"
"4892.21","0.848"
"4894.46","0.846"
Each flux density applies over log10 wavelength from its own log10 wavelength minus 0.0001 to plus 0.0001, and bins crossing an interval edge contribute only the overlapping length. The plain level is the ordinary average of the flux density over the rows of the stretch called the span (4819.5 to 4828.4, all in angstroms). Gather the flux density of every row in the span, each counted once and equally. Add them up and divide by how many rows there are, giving 0.90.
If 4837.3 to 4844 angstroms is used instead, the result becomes 0.94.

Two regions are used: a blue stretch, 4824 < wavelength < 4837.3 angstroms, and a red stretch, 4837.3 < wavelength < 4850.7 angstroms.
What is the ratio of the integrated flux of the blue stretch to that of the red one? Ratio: 0.96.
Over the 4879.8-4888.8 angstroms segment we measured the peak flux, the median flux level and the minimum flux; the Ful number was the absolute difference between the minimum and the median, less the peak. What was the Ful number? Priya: -0.95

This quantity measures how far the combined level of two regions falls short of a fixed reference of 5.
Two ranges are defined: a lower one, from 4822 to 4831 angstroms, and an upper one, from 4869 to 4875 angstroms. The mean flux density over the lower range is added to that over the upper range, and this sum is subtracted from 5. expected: 3.25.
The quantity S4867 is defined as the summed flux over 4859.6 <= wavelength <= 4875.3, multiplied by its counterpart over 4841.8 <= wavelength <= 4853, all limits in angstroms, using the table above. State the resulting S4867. 33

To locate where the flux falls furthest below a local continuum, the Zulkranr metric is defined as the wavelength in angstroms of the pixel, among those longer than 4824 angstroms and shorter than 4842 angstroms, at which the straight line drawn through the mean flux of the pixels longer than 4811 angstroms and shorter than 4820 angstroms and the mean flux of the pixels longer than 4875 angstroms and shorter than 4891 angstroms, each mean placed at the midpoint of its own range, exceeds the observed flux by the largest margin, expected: 4827.31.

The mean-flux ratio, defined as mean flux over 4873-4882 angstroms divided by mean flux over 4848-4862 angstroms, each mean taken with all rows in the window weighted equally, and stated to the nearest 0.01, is 0.84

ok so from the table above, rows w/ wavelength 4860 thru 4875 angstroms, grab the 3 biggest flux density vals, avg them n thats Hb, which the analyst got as 1.23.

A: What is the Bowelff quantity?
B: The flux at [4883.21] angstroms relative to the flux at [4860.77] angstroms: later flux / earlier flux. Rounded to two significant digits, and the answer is 0.71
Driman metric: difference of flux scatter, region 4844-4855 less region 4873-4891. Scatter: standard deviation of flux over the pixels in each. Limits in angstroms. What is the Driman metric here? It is -0.02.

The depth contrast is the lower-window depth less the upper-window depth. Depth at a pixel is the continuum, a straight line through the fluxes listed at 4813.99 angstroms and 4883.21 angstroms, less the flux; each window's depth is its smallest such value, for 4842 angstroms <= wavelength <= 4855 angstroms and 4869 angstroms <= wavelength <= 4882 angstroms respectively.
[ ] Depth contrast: -0.051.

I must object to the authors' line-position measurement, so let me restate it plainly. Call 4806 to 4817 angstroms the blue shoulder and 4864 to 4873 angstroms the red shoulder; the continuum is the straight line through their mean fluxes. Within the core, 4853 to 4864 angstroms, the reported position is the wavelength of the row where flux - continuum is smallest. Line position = 4854.06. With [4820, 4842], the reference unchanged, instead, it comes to 4827.31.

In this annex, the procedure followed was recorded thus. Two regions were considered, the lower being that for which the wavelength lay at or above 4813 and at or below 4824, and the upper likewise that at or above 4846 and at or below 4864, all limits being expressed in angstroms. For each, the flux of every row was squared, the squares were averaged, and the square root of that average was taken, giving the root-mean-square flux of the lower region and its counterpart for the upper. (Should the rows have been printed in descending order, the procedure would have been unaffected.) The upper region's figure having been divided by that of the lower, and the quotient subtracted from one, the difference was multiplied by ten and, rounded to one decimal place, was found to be -1.5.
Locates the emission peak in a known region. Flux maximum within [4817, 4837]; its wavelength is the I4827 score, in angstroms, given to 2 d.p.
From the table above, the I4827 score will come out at 4820.64 angstroms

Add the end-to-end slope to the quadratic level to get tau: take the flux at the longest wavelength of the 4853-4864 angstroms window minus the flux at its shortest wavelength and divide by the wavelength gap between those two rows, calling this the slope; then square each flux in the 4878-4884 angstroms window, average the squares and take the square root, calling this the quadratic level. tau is 0.96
